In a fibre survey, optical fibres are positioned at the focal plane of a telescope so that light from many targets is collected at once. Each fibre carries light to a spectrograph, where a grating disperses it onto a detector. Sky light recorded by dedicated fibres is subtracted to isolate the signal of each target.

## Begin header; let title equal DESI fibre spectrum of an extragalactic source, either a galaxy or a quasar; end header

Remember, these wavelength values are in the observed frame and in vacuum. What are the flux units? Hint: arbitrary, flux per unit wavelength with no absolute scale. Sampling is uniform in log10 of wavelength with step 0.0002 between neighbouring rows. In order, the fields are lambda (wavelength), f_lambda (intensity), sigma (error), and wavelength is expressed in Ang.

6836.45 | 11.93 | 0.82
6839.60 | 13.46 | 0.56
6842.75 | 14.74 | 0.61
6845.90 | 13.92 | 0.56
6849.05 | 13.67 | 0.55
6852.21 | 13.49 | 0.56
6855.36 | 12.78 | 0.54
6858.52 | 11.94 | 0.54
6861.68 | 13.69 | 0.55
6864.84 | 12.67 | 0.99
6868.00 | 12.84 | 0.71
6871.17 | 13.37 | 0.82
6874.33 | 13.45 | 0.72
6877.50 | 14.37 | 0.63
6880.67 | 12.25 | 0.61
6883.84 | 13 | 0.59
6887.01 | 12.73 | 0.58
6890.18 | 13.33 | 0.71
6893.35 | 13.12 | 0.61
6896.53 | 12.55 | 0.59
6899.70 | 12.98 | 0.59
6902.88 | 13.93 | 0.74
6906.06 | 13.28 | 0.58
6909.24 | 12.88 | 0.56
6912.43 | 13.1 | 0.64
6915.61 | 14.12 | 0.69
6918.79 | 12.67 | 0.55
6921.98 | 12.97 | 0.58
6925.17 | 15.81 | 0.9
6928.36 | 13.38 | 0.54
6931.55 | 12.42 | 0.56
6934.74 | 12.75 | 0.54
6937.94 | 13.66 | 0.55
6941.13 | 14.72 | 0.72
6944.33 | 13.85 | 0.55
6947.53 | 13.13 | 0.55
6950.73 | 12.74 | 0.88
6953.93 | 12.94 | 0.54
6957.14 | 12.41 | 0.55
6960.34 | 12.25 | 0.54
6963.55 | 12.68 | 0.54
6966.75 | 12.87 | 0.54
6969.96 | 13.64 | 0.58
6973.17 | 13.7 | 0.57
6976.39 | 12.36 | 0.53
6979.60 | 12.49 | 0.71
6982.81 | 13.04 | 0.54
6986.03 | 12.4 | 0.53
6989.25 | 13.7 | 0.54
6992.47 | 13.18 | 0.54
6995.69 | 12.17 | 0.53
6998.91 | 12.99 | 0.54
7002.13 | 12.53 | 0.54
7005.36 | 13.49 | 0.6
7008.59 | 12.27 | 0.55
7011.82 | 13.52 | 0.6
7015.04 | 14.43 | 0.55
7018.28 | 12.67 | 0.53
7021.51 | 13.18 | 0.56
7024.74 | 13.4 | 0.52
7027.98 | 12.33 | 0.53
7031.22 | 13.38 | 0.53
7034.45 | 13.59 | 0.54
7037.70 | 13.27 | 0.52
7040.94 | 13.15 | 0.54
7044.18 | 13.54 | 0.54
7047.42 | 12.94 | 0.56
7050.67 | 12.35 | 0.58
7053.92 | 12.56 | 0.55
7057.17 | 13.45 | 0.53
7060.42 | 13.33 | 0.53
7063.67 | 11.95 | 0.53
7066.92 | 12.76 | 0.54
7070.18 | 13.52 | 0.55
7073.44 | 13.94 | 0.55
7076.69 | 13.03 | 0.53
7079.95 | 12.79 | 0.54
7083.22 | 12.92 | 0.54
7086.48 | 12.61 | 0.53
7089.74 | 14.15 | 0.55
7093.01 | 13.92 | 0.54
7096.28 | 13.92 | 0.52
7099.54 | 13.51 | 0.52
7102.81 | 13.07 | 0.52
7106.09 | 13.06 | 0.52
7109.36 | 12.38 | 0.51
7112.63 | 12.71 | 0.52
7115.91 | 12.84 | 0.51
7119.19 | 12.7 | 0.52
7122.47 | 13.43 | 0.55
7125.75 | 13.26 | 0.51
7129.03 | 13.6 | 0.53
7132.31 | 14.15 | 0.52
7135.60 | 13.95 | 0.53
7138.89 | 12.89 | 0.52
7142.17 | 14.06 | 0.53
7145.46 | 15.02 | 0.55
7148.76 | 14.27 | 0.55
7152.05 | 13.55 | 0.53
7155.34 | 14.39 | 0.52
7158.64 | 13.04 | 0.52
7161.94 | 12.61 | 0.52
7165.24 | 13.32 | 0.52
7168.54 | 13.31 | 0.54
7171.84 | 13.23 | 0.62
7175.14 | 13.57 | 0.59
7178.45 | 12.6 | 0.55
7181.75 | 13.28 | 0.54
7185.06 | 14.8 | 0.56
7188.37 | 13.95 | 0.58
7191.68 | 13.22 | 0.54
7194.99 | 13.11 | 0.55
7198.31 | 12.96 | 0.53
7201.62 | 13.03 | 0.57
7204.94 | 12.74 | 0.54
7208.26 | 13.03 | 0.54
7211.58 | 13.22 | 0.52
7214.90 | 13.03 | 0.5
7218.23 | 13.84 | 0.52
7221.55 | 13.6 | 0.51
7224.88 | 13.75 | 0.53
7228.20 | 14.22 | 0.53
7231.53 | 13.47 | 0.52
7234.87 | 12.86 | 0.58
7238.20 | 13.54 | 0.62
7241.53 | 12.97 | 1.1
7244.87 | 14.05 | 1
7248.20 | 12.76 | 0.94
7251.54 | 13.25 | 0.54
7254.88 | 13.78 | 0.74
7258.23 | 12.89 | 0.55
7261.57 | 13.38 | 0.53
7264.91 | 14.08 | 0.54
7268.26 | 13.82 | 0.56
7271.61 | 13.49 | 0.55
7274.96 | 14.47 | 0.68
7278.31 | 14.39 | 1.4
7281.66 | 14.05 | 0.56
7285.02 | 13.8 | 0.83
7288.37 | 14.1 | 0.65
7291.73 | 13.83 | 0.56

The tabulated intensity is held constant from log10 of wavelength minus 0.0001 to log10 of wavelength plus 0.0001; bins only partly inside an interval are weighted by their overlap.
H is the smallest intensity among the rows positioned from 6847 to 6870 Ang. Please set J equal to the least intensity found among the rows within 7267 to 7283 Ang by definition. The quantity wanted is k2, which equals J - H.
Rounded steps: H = 11.94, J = 13.49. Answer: 1.55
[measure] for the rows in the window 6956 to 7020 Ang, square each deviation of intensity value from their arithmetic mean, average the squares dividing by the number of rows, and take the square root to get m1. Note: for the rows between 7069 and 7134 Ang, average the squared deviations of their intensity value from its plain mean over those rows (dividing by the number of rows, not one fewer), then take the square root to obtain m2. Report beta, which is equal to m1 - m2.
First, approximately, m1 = 0.61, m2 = 0.53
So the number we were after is 0.08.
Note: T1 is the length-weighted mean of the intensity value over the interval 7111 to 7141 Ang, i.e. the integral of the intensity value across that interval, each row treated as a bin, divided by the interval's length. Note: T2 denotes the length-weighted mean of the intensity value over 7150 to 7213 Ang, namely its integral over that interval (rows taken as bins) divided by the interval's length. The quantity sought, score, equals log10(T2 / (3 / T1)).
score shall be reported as 1.77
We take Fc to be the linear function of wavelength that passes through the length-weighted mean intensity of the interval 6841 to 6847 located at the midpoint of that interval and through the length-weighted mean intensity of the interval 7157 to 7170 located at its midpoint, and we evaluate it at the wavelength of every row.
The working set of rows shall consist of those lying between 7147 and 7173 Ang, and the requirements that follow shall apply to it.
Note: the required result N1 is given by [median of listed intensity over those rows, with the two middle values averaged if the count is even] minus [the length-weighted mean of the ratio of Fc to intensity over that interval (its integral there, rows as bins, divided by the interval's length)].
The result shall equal 12.3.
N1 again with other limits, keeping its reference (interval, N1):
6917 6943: 12.1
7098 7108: 12.1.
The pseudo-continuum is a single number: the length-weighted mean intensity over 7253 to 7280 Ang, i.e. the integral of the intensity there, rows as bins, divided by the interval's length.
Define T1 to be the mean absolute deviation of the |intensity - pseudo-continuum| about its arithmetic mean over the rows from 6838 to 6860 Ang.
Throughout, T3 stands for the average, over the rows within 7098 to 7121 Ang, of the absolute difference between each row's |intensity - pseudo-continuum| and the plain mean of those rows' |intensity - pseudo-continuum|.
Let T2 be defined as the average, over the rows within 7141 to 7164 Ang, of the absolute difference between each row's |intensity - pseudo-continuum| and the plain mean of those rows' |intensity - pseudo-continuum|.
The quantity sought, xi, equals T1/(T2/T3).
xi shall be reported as 0.44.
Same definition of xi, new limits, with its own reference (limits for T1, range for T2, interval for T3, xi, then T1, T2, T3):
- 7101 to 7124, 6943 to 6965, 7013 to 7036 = 0.24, 0.26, 0.36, 0.342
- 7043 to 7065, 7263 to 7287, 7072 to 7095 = 0.94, 0.50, 0.19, 0.355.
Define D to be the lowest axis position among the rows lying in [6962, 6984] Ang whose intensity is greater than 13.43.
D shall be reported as 6969.96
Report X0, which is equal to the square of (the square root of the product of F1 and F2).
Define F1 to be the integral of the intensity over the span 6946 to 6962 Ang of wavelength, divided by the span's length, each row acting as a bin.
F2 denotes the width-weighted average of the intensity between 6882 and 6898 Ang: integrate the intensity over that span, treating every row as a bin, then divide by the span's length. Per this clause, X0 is 164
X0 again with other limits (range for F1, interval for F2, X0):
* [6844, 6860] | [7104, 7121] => 168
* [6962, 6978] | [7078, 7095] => 173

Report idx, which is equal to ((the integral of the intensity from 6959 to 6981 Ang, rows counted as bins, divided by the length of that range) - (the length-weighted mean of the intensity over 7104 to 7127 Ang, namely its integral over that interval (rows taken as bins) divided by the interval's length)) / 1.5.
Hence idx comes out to 0.0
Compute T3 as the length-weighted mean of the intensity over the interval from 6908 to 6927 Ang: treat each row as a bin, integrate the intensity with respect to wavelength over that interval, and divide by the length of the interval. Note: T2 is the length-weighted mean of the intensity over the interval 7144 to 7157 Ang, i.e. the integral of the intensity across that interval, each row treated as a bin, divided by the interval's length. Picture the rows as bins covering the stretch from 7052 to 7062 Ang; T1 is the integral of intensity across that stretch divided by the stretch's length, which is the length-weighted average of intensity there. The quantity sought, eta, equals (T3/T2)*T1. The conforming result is 12.5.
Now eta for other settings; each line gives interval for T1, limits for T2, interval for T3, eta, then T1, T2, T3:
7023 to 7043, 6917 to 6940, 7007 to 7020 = 13.0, 13.2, 13.4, 13.2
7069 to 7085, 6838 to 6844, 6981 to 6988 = 12.0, 13.2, 14.1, 12.8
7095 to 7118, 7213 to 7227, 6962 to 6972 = 12.6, 13.1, 13.6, 13.1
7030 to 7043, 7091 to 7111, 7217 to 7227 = 13.8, 13.4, 13.3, 13.8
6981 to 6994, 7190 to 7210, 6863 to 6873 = 13.0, 13.1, 13.0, 13.0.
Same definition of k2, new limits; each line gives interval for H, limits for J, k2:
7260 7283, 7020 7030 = -1.05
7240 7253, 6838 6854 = 0.70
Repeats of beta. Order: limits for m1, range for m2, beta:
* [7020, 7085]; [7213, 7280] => -0.02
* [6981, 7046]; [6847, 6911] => 0.00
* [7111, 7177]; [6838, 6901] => -0.03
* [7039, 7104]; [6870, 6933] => -0.21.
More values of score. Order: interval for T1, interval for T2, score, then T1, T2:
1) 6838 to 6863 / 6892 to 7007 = 1.77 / 13.5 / 13.1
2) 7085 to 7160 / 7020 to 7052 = 1.77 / 13.5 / 13.1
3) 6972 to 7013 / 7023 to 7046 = 1.76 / 12.9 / 13.2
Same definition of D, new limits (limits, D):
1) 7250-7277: 7254.88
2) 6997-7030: 7005.36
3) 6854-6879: 6861.68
